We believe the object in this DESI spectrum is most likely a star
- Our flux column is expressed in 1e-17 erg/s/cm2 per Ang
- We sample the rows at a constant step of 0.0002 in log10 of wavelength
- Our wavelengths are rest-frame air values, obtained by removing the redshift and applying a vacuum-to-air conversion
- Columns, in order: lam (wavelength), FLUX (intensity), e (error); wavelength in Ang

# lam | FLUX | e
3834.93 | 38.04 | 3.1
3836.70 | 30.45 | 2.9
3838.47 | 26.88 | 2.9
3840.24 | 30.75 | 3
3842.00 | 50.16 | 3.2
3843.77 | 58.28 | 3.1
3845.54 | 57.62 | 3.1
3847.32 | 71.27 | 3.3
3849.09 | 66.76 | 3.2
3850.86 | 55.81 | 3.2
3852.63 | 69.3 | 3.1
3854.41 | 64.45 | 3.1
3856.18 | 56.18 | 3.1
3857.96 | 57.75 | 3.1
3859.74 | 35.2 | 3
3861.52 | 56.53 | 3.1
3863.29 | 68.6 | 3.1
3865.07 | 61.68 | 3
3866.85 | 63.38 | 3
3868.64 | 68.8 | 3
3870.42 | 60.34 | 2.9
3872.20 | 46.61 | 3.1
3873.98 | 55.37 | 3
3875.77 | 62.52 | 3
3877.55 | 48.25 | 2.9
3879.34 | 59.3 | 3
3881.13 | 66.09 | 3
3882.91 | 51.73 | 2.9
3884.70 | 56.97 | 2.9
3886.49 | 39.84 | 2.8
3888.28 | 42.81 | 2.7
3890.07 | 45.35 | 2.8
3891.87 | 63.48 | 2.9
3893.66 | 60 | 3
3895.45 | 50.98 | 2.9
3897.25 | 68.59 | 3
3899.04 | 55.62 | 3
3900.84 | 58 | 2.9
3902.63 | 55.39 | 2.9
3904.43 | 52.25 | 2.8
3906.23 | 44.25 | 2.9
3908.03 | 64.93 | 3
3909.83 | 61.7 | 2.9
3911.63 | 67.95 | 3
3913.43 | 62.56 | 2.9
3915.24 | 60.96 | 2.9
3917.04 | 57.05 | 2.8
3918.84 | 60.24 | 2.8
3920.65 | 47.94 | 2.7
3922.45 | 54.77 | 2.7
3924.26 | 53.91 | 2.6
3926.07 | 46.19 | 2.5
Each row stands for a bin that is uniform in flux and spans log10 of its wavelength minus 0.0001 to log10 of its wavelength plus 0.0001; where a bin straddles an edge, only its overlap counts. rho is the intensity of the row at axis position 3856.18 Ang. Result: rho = 56.18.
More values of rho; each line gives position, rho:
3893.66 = 60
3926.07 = 46.19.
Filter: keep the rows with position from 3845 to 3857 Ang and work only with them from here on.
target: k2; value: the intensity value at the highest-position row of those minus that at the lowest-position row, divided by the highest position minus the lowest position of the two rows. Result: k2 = -0.1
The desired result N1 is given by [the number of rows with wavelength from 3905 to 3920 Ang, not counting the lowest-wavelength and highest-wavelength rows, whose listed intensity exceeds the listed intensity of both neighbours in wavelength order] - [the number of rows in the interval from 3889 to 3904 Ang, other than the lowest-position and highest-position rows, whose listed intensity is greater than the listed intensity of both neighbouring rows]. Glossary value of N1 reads -1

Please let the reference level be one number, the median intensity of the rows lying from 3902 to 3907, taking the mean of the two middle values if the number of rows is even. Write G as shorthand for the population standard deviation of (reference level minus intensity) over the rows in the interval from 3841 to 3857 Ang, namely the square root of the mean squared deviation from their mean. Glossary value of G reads 6.7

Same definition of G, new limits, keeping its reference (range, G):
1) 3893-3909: 6.9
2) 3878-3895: 8.9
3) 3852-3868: 9.6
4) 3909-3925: 5.5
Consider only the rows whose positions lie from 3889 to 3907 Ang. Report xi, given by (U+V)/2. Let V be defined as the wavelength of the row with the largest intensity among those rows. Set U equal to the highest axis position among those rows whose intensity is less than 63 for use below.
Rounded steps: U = 3906.23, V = 3897.25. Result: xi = 3901.7 Ang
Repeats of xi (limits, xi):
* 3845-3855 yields 3849.1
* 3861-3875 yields 3871.3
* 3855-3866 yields 3864.2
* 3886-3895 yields 3892.8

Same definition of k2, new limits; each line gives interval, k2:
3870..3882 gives 0.5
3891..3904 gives -0.8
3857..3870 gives 1.0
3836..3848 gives 3.8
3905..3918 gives 1.2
